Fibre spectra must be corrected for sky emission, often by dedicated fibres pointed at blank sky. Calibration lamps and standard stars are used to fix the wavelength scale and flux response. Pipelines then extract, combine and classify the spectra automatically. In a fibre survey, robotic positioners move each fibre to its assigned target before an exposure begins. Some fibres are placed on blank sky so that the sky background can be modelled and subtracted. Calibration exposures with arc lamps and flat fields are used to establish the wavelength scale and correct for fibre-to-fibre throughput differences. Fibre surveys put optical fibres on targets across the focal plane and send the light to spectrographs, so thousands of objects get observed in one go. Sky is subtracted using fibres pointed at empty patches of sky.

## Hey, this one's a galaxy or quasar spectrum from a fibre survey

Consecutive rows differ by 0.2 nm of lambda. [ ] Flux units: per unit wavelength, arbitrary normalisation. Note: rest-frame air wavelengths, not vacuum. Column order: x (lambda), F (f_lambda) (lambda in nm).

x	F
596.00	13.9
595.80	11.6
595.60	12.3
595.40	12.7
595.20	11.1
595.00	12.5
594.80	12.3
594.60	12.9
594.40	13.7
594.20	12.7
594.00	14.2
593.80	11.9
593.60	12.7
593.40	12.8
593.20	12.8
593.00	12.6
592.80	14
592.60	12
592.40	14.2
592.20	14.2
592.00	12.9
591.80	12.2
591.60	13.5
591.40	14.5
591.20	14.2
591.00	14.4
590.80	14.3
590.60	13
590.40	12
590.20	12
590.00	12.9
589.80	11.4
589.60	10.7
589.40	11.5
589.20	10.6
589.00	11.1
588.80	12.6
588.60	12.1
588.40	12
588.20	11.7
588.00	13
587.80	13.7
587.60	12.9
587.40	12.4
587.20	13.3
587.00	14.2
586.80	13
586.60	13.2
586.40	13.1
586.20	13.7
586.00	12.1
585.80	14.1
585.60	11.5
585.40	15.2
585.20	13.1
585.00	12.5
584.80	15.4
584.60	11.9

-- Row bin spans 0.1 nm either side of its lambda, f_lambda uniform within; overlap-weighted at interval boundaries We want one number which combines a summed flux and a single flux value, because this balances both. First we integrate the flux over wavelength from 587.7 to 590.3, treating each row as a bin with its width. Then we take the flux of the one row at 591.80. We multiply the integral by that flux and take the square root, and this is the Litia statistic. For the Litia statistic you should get 19.5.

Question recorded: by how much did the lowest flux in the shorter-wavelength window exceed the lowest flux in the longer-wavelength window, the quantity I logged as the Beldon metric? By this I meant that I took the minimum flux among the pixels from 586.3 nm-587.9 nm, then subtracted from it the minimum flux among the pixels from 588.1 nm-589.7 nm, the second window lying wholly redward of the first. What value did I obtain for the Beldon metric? 1.8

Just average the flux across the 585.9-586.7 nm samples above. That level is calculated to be 13.0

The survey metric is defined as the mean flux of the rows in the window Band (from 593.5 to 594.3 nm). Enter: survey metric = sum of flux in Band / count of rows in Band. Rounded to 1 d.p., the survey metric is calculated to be 12.9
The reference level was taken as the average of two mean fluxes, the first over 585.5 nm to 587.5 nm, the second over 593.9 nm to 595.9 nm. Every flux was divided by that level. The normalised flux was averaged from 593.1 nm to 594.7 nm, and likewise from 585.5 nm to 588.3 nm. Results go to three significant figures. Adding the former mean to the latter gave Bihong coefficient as 2.02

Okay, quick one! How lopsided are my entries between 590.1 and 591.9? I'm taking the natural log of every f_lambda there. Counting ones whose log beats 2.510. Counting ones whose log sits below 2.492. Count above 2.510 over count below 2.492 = 3.0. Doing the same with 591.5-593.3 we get 7.0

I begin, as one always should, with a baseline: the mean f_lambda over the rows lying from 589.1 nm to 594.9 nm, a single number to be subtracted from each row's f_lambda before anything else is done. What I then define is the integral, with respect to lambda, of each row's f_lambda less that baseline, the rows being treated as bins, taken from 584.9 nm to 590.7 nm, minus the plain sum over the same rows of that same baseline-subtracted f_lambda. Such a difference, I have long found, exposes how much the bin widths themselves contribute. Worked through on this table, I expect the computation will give 7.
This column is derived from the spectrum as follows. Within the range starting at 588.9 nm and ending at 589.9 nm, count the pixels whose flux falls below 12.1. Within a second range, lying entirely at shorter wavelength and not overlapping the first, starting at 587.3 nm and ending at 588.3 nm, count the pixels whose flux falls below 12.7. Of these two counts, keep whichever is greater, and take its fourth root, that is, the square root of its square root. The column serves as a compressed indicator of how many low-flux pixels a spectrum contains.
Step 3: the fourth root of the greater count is 1.50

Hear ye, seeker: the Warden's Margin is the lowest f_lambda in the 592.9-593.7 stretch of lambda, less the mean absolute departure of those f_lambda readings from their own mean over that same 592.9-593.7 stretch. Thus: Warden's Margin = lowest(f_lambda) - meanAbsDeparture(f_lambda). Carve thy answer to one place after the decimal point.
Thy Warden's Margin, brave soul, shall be 12.5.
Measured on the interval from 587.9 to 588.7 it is 11.3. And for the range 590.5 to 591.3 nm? 12.5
